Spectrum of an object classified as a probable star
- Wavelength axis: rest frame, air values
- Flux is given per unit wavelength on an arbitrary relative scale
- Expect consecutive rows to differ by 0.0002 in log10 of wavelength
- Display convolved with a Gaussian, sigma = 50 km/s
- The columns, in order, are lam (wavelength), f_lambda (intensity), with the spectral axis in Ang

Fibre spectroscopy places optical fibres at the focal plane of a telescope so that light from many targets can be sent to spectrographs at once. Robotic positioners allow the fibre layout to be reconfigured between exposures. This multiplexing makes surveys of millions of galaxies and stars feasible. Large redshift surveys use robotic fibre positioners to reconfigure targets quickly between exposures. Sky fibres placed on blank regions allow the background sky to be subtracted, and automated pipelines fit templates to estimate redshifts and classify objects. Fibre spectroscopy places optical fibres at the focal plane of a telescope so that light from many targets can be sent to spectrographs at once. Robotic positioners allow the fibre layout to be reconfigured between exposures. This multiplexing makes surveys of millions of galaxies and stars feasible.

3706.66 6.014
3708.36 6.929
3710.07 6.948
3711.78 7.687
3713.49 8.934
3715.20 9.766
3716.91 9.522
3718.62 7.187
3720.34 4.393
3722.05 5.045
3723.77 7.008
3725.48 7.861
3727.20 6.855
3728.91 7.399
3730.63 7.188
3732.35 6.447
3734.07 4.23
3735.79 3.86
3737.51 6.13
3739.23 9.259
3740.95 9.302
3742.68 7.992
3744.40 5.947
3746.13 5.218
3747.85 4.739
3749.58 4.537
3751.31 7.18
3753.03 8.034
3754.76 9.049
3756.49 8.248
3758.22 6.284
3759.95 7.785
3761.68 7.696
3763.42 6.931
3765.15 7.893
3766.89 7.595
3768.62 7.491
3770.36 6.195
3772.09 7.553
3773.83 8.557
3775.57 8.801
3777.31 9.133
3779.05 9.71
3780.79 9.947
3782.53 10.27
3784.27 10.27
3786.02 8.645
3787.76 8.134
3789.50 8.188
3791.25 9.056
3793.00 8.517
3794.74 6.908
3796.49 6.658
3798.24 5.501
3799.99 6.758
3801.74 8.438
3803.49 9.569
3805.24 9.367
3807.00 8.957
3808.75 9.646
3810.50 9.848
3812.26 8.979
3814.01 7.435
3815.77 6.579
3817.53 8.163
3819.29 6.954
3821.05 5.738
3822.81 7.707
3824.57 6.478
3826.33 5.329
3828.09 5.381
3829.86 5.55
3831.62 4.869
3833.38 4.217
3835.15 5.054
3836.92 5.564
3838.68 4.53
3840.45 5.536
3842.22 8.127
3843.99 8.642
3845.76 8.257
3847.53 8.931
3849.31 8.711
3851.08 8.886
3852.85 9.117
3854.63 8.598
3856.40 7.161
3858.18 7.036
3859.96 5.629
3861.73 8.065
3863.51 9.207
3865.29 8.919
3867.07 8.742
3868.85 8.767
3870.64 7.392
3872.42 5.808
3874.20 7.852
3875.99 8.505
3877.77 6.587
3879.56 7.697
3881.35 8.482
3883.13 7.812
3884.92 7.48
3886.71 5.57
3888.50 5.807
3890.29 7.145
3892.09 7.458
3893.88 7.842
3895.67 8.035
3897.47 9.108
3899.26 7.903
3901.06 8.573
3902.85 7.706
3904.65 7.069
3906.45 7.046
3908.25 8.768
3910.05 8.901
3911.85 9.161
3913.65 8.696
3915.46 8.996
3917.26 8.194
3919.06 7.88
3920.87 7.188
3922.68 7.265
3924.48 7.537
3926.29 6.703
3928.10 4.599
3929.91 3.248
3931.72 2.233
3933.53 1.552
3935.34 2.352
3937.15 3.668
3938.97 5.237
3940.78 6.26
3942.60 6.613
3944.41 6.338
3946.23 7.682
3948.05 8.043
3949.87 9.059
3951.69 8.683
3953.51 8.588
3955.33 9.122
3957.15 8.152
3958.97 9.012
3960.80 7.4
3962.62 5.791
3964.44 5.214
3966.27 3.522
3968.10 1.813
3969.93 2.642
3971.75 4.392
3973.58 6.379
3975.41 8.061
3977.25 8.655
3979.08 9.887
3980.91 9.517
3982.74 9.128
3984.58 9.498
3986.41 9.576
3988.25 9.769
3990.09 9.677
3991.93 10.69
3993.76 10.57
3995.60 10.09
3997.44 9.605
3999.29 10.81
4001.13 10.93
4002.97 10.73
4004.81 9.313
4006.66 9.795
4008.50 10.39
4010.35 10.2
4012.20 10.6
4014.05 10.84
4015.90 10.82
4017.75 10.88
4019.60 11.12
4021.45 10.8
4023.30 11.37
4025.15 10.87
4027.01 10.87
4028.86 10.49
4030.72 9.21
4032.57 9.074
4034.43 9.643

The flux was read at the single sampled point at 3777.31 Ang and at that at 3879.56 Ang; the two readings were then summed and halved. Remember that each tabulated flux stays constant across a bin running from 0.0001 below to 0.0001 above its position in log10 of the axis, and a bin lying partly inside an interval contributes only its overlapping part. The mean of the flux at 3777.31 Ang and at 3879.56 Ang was 8.4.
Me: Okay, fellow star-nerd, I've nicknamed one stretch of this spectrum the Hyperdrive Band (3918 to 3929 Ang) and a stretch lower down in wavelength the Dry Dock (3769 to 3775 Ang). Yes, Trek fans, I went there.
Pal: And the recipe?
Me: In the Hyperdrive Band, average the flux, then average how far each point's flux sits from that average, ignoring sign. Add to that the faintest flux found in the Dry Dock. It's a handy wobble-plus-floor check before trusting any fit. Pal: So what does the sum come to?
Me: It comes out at 7.00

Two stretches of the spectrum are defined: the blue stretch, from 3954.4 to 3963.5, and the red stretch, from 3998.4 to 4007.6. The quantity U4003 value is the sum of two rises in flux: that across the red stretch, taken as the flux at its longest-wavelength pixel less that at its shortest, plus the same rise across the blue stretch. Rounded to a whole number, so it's -4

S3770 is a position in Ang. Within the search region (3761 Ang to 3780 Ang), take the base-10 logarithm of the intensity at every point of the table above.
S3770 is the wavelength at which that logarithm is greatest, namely 3779.05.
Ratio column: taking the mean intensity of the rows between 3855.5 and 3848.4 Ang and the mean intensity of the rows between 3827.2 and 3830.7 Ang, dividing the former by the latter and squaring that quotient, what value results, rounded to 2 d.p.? 2.61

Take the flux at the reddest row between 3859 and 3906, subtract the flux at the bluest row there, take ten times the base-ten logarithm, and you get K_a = 2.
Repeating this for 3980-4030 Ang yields 0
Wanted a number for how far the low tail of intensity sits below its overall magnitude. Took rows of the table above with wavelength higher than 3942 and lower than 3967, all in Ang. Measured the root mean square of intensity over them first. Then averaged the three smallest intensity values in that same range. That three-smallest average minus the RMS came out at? -2.7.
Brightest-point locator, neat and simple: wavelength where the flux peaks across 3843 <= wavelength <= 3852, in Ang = 3847.53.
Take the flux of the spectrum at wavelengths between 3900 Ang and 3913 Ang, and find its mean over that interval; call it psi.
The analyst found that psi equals 8.2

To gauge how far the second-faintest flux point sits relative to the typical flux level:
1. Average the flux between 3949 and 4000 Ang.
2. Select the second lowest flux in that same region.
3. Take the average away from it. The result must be -5.4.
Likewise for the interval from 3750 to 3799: -1.9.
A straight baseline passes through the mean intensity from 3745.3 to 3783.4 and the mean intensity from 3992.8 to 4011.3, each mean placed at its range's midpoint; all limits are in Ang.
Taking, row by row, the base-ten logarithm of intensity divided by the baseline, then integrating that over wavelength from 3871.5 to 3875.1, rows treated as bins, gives -0.4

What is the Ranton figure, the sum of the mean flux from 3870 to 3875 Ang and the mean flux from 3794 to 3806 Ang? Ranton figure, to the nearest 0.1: 14.6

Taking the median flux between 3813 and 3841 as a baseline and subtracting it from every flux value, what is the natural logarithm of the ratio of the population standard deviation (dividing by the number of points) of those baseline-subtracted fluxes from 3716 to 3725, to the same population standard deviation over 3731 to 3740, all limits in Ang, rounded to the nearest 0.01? -0.06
